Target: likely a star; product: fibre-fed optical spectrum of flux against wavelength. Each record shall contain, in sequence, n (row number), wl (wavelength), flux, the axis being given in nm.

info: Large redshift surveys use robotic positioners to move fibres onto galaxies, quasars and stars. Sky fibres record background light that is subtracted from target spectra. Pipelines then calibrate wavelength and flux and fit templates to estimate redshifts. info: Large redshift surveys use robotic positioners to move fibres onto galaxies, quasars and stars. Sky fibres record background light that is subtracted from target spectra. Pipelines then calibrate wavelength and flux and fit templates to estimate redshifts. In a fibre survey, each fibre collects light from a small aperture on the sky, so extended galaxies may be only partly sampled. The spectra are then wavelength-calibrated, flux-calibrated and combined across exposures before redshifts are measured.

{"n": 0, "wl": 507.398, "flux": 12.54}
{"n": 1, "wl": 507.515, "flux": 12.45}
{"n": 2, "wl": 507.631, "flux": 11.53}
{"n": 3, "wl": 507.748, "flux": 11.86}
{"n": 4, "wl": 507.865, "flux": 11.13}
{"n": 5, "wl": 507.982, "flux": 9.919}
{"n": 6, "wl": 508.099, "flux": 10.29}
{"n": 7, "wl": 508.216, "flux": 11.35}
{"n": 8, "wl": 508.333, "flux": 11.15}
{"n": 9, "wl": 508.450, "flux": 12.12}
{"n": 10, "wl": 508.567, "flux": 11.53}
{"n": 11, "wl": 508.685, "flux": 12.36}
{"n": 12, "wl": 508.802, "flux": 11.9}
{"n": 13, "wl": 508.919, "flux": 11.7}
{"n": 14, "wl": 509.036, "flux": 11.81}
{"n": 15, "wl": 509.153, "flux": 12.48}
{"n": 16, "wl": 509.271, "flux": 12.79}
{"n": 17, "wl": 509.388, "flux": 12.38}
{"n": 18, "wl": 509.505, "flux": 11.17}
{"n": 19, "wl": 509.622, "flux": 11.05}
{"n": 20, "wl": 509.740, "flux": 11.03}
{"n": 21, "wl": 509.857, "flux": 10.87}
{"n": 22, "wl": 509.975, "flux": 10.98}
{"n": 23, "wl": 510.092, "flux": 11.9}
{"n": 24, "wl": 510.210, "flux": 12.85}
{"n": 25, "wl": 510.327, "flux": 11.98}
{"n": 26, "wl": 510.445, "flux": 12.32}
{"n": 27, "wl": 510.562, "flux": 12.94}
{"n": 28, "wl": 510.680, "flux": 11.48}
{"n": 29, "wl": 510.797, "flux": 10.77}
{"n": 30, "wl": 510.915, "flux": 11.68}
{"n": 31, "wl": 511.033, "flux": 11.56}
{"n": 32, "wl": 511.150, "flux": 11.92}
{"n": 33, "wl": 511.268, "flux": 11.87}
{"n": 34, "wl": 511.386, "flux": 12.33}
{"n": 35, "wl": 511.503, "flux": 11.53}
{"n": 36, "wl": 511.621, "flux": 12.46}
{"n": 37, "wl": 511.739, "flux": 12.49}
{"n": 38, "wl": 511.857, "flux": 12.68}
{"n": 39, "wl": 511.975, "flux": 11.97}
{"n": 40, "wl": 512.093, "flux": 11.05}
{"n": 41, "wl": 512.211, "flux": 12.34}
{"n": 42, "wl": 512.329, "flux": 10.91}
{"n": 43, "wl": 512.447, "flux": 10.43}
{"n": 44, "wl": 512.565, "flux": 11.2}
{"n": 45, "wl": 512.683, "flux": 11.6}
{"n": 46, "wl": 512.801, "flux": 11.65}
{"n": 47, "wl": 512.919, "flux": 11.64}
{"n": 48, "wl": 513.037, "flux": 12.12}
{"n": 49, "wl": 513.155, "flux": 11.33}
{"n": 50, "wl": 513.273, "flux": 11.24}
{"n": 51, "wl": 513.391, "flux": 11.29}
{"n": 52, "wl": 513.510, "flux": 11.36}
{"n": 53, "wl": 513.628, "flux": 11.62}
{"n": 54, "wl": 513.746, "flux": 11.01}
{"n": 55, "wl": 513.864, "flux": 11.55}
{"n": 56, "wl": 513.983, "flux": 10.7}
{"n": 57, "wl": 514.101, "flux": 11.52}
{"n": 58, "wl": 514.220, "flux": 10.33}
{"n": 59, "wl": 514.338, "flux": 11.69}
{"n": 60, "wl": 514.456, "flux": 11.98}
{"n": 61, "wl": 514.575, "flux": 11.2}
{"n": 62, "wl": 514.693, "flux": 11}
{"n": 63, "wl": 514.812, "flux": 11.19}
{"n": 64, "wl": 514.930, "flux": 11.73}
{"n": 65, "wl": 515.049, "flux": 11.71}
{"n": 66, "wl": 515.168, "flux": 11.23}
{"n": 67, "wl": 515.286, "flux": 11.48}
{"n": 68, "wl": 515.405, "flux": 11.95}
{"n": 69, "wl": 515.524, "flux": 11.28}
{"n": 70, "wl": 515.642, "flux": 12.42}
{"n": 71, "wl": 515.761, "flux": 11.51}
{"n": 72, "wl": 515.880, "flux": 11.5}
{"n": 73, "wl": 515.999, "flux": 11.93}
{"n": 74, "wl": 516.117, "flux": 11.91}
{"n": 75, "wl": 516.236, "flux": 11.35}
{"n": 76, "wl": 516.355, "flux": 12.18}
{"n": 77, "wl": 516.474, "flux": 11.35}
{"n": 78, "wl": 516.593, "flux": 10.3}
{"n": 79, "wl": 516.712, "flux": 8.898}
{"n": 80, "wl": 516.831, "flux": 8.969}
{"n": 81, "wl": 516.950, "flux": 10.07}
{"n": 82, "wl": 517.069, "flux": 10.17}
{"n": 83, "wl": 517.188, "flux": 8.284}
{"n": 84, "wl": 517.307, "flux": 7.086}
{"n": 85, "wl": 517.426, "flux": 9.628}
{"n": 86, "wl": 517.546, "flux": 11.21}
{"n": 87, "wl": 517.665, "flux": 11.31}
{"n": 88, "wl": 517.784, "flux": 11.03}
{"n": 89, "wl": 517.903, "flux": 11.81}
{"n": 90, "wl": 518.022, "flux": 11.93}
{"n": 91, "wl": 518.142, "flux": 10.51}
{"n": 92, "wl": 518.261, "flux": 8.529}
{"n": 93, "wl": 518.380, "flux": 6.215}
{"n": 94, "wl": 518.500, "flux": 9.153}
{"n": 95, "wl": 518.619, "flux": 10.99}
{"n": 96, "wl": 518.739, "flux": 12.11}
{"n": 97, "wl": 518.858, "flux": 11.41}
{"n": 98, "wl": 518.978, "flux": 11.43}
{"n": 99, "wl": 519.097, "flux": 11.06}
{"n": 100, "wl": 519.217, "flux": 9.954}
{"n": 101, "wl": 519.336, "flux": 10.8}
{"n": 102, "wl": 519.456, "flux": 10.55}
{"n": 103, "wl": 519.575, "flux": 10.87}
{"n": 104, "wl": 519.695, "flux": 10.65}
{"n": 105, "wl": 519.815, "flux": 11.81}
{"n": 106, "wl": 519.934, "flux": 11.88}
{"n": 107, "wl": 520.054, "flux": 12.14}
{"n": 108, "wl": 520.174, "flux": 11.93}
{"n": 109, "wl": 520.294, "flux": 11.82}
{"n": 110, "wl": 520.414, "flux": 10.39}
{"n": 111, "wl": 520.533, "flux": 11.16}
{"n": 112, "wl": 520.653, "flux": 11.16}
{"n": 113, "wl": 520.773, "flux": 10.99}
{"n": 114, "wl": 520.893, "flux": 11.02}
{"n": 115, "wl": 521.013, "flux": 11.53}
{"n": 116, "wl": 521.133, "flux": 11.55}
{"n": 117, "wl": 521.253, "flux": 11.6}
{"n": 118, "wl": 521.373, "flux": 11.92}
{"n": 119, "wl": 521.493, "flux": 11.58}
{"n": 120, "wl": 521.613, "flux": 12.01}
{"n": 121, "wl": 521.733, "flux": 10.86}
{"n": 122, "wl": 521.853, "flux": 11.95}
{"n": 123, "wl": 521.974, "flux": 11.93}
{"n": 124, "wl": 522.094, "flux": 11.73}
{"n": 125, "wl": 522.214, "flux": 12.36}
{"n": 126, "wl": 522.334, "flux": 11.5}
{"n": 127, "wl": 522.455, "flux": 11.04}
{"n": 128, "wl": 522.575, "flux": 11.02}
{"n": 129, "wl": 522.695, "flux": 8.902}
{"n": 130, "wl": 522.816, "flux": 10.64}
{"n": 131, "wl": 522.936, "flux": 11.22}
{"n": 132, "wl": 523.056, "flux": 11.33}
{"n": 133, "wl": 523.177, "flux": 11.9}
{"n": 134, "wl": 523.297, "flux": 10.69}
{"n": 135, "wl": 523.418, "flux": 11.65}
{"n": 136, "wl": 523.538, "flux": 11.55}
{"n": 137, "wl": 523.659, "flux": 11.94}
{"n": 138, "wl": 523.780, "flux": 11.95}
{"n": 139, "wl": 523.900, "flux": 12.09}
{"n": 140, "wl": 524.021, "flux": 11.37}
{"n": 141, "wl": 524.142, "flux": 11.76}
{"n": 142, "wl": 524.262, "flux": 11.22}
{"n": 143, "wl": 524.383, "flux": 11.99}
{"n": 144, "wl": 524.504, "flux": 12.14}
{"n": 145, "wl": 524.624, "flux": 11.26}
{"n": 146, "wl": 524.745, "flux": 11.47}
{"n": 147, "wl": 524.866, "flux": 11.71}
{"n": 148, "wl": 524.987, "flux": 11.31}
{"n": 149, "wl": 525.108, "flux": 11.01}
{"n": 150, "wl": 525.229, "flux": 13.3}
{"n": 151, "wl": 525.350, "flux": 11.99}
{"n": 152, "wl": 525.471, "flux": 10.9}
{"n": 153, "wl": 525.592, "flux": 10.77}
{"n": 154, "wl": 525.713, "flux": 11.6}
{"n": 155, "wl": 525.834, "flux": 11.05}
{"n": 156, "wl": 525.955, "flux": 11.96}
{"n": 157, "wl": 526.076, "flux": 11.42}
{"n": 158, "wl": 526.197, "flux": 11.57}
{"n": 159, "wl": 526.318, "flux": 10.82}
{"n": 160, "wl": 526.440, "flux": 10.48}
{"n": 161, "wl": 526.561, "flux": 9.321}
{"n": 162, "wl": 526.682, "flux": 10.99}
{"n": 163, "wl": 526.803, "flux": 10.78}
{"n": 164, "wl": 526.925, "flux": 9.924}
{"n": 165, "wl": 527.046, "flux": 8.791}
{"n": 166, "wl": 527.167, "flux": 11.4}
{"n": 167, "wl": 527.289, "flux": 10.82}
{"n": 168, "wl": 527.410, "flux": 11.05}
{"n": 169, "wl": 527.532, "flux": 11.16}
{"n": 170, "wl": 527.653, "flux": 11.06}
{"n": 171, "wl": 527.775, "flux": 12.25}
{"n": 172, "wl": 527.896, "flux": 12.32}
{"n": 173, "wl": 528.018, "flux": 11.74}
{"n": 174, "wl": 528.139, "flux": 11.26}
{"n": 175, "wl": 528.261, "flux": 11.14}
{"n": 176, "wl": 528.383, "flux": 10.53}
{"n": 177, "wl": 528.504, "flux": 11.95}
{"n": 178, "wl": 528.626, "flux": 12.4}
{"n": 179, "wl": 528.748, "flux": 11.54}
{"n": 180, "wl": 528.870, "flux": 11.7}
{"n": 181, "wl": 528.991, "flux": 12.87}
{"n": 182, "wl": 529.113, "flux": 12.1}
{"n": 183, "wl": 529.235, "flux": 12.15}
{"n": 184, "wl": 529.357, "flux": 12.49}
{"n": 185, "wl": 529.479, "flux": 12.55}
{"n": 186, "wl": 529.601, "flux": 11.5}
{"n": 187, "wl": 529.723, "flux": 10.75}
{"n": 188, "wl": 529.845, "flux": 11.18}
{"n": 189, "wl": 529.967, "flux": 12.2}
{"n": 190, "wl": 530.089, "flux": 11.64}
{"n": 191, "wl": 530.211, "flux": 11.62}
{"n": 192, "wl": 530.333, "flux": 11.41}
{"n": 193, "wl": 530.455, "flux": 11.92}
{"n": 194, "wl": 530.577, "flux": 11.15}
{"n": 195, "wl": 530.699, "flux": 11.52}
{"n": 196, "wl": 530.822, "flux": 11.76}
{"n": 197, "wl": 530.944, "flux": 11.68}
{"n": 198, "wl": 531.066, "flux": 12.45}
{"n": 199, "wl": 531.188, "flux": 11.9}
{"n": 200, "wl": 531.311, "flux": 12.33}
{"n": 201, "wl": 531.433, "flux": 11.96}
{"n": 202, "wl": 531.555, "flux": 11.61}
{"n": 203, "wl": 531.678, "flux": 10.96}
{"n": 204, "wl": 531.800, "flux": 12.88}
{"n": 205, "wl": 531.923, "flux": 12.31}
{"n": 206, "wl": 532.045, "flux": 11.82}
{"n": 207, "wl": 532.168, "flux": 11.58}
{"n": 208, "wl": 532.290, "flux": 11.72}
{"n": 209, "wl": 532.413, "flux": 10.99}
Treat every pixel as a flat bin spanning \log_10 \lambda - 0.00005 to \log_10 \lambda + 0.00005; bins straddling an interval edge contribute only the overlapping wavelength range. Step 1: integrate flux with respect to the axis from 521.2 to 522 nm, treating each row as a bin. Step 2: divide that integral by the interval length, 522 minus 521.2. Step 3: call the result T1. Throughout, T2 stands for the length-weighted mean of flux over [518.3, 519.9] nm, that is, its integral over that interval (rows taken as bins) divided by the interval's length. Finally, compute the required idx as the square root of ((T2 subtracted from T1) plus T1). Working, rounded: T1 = 11.7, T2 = 10.5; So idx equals 3.58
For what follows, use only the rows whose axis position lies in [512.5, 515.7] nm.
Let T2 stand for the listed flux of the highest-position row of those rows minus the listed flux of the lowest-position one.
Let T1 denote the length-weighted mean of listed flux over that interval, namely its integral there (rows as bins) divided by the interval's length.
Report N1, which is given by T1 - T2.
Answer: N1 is 10.2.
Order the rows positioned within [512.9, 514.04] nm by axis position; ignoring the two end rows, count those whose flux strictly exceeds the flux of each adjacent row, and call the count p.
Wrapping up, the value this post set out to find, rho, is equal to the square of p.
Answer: 9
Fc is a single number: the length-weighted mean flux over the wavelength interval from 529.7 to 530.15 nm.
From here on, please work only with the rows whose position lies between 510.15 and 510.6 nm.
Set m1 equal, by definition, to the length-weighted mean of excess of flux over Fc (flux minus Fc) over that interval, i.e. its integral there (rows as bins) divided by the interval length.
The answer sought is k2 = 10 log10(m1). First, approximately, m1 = 1.0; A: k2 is 0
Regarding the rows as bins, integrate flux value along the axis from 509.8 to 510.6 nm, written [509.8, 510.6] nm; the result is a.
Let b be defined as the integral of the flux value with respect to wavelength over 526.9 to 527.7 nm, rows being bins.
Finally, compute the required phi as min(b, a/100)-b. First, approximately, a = 9.6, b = 8.5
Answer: -8.4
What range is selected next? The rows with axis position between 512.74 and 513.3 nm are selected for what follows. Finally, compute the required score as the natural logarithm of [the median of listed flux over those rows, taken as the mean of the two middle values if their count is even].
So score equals 2.45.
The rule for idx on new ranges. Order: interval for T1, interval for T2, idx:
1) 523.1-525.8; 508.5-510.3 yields 3.38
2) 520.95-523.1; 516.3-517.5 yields 3.61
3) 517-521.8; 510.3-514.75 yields 3.16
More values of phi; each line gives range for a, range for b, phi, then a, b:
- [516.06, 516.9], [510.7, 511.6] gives -10.4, 9.0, 10.5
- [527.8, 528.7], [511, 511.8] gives -9.5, 10.5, 9.6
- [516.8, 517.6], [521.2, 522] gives -9.3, 7.5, 9.3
